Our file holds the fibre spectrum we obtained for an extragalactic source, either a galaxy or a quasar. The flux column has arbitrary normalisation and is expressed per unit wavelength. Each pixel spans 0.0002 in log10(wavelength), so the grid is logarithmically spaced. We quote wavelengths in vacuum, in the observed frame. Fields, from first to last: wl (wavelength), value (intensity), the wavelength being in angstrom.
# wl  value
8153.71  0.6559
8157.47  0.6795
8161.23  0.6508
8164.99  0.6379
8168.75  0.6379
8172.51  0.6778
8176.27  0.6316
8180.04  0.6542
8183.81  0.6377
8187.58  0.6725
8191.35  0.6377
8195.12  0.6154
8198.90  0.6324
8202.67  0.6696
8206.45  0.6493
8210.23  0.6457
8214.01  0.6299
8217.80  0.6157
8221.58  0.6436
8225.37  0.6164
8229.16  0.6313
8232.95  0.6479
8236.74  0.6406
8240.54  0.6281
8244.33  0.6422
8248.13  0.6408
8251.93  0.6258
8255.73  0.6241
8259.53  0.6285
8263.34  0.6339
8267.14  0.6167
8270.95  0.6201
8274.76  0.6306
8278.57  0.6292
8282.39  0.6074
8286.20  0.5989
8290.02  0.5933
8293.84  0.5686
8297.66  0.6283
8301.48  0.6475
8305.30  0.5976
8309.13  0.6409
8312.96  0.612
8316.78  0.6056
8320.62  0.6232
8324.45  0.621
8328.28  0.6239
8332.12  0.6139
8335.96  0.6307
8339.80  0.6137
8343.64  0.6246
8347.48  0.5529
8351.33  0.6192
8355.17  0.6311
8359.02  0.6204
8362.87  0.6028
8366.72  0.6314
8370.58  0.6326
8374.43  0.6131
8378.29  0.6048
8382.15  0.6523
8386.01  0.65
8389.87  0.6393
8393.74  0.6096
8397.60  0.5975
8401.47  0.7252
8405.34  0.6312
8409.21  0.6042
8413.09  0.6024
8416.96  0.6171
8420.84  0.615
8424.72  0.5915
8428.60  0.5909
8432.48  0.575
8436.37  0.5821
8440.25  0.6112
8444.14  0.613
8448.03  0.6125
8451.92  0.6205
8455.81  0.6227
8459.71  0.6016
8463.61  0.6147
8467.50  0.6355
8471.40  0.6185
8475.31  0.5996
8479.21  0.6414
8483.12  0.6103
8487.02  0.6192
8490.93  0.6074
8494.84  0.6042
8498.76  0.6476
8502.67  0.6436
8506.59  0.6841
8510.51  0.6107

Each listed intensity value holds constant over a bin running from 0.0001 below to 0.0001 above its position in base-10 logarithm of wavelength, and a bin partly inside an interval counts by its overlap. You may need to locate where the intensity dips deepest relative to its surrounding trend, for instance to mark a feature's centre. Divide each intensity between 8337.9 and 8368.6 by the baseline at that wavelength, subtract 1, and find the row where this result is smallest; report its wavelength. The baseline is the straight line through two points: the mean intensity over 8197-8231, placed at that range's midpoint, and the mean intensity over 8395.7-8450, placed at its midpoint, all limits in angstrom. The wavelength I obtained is 8347.48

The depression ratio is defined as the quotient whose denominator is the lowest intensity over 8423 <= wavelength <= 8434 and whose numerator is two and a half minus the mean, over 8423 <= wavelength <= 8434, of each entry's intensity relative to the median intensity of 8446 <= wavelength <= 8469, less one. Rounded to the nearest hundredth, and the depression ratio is 4.44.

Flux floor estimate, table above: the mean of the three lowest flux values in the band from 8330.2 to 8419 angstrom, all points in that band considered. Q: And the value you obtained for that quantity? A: 0.584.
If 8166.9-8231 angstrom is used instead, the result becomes 0.616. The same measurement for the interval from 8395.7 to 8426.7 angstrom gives 0.597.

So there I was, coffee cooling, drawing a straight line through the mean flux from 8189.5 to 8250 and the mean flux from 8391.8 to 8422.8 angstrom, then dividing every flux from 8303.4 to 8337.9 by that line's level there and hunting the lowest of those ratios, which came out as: 0.946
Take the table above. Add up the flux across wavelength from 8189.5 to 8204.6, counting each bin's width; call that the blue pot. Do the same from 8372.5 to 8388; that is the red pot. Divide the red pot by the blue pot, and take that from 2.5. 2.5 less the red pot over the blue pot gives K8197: 1.49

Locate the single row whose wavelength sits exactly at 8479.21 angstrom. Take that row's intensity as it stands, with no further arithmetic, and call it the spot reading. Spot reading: 0.6414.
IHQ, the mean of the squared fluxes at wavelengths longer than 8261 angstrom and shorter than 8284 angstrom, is 0.388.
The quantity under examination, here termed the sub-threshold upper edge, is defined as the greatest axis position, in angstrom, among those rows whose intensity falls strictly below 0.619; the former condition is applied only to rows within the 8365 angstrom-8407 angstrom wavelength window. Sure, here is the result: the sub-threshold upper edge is 8397.60 angstrom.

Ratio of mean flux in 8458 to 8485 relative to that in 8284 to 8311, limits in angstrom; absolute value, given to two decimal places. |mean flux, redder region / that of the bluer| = 1.01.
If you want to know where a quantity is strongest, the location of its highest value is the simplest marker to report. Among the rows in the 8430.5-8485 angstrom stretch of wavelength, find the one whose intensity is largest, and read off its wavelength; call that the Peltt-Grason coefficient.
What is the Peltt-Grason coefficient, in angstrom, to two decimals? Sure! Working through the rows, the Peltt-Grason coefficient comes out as 8479.21 angstrom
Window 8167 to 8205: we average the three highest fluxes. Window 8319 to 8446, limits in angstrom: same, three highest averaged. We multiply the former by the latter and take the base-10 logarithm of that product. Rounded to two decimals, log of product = -0.34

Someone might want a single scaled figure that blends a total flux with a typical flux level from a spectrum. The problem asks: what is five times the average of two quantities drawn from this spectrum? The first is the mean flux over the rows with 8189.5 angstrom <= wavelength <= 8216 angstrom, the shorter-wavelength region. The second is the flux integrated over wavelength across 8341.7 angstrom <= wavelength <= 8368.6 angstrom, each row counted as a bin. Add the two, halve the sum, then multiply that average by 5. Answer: 42.8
